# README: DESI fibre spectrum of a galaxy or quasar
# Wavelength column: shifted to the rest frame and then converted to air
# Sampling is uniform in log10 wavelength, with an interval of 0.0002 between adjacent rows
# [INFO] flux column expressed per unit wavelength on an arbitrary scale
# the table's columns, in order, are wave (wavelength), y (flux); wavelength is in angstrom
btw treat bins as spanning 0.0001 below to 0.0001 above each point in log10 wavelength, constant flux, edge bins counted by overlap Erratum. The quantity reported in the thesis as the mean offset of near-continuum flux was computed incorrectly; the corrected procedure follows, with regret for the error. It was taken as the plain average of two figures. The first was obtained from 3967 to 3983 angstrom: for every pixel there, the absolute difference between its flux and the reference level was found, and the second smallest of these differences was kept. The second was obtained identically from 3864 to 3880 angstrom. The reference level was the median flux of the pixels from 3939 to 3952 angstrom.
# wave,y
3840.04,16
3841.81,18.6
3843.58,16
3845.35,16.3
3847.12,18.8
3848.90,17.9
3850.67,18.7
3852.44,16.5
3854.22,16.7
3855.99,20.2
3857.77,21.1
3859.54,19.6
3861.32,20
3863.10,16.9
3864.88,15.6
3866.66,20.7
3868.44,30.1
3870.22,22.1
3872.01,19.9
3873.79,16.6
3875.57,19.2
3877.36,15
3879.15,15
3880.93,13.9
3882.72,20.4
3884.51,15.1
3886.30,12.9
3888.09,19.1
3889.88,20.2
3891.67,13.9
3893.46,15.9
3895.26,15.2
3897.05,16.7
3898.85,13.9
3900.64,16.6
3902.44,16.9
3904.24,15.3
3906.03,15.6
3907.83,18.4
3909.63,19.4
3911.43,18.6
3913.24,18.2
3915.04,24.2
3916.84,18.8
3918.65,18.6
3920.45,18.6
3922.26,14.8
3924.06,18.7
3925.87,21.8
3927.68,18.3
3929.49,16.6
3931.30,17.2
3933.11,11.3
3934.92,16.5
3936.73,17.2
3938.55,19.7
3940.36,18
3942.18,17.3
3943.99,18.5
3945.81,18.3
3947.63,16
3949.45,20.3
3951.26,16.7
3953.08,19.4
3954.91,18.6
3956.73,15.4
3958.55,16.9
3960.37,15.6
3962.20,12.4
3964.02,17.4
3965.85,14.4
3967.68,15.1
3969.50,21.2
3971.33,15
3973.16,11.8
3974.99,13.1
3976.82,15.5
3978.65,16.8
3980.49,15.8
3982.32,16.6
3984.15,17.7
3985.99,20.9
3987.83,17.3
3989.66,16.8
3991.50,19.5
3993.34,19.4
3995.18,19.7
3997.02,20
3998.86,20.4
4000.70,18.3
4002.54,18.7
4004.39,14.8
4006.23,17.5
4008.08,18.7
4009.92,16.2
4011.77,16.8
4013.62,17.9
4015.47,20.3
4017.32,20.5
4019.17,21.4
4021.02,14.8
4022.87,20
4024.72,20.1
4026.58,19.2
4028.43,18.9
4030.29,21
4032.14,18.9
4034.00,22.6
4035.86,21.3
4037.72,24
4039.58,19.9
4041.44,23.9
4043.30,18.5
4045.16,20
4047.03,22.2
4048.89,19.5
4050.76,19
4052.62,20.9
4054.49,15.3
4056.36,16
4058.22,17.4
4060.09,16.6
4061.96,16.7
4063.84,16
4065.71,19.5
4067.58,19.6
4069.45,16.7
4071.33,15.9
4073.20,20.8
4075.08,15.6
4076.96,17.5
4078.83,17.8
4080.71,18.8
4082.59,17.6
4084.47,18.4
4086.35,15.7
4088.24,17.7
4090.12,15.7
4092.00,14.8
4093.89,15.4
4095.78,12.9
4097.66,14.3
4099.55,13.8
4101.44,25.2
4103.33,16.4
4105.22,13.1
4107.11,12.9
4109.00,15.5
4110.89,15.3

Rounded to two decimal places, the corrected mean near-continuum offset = 1.40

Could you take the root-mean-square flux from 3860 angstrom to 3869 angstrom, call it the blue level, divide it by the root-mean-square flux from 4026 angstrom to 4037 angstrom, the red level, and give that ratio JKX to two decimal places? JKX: 1.04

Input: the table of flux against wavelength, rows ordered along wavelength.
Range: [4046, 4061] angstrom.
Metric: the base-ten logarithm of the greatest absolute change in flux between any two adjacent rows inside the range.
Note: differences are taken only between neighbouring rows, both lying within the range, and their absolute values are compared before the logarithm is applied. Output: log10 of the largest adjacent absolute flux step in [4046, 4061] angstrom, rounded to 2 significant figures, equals 0.75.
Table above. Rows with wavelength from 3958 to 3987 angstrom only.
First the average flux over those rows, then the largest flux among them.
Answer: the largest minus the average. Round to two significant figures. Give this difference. 5.2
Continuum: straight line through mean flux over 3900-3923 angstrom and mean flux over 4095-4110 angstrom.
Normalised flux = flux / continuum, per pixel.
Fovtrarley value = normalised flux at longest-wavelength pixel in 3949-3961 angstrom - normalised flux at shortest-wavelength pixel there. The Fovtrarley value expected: -0.26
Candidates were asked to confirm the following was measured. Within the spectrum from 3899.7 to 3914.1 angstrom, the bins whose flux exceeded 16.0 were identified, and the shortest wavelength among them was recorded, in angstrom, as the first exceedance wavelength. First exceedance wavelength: 3900.64 angstrom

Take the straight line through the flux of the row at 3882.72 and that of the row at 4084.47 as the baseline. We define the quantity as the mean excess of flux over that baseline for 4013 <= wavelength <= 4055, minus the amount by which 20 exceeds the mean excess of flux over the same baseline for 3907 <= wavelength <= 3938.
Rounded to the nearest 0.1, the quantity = -20.8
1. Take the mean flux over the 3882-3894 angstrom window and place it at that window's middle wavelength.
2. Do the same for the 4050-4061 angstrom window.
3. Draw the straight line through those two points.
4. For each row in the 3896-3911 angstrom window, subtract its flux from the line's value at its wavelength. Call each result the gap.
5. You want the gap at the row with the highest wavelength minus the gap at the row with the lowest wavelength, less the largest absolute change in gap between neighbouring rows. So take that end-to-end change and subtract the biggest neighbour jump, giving -5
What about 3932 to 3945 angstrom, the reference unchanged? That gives -12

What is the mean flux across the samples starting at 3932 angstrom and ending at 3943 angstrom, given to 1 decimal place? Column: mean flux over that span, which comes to 16.7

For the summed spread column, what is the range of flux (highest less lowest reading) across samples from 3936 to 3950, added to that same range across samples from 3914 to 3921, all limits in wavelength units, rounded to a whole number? 10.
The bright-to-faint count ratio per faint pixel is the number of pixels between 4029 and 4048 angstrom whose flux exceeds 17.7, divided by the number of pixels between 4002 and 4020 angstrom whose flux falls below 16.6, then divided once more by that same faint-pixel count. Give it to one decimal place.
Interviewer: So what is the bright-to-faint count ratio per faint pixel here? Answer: 2.5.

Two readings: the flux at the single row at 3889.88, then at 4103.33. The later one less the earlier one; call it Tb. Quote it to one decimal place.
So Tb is -3.8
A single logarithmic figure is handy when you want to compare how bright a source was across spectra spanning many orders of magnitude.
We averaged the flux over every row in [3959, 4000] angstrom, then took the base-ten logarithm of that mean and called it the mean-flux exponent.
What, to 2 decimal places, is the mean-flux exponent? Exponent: 1.23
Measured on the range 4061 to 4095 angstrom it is 1.24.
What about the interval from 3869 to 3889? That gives 1.24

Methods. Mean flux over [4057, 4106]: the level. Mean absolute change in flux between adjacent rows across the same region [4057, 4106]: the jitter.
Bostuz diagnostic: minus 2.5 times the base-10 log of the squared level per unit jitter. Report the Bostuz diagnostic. -5.2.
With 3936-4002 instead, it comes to -5.4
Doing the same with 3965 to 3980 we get -4.7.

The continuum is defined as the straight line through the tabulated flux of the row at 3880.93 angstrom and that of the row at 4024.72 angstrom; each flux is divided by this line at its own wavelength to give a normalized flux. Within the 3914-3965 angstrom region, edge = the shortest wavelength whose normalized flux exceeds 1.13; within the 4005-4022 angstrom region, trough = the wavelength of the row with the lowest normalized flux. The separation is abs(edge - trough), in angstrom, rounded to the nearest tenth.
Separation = 106.0 angstrom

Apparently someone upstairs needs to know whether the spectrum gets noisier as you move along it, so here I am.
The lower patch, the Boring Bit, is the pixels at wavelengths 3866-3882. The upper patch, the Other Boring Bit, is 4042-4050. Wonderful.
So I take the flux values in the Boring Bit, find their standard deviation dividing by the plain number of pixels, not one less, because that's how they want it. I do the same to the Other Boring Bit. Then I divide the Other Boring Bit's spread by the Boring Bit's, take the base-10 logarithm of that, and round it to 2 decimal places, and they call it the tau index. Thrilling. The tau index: -0.54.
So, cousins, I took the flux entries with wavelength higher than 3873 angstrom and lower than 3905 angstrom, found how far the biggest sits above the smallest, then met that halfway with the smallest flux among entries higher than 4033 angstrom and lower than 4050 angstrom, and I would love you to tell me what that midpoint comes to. 13.0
